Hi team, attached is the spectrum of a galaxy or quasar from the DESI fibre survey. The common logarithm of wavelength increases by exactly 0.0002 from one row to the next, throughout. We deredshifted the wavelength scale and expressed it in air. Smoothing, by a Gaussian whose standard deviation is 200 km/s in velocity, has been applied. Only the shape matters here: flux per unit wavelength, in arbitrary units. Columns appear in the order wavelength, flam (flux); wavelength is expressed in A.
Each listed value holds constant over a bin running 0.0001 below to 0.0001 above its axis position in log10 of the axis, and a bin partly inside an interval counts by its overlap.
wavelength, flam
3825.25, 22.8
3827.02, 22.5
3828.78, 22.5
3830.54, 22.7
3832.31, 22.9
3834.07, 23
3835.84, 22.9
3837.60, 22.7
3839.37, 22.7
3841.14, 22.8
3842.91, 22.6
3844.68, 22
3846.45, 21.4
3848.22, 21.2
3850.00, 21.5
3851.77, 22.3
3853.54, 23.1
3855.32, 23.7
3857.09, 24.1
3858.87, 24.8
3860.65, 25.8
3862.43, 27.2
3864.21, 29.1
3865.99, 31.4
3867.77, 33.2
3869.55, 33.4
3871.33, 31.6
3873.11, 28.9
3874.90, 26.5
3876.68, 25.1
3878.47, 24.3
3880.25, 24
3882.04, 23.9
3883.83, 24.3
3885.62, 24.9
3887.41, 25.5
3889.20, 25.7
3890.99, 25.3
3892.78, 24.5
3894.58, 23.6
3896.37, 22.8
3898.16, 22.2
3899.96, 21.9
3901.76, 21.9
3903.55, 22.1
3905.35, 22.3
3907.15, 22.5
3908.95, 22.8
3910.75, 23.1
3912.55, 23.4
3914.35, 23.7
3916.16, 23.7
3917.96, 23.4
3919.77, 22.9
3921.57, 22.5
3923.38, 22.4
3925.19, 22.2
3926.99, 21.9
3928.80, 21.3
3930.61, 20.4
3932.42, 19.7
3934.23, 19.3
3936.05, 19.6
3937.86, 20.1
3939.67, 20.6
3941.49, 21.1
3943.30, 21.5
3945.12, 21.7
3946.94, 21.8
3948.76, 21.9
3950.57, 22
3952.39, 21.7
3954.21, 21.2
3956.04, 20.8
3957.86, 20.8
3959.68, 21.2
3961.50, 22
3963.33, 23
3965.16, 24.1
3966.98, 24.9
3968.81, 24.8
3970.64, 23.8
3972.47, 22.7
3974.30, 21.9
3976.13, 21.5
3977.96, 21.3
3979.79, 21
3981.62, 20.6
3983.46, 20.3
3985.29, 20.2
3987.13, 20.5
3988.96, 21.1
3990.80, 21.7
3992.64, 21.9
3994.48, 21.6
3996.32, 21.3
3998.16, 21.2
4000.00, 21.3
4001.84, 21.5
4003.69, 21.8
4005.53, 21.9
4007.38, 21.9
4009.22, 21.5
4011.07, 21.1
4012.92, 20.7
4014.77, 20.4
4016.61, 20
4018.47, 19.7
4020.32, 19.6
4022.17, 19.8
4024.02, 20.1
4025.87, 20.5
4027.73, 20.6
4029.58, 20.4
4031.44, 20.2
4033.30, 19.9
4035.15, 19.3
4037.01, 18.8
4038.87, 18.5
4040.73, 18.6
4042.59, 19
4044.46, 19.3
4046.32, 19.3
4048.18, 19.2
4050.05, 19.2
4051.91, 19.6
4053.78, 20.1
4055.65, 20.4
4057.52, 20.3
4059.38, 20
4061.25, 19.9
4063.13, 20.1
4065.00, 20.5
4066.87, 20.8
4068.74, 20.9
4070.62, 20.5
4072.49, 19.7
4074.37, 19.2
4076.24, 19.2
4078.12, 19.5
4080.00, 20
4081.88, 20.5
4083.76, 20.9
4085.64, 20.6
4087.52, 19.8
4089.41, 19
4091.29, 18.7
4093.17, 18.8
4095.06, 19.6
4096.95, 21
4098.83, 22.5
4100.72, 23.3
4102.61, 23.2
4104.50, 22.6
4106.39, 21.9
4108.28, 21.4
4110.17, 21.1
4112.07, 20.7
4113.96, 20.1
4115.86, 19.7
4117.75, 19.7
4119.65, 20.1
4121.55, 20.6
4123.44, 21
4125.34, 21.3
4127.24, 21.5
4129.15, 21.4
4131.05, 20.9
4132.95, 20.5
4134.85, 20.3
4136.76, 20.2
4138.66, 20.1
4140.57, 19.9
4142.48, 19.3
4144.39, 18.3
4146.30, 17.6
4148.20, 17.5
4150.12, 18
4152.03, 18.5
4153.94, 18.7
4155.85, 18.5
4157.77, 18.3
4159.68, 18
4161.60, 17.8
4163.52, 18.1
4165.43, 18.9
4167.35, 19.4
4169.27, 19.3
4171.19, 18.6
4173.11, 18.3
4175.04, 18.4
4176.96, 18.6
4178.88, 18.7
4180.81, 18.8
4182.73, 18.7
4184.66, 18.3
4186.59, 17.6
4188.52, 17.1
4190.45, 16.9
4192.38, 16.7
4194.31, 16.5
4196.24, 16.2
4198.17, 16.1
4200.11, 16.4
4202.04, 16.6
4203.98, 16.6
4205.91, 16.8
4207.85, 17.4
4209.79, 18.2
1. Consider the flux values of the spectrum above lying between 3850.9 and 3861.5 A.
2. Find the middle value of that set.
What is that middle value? 23.9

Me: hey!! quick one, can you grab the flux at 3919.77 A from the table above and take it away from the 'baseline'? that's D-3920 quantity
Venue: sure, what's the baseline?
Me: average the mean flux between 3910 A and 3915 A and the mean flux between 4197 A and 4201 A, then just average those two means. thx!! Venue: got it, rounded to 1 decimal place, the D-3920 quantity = -3.1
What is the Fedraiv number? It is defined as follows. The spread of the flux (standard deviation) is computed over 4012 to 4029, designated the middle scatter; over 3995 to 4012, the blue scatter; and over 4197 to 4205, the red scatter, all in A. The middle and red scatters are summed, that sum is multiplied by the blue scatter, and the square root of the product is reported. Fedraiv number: 0.4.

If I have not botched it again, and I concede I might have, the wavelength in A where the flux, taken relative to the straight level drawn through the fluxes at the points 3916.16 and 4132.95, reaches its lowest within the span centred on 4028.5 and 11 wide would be 4033.30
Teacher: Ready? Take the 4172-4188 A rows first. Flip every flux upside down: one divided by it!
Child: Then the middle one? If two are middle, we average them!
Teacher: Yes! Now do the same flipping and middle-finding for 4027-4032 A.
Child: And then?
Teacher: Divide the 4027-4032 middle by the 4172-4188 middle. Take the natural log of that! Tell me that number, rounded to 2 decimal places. -0.10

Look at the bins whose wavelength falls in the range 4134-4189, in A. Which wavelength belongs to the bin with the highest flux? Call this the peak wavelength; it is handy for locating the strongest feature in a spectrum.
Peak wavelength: 4134.85 A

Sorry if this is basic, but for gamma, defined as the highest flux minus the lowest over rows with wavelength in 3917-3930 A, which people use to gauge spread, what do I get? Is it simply 2.1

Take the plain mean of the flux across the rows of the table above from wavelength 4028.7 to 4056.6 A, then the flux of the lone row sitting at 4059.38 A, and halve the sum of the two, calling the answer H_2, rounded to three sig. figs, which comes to 19.7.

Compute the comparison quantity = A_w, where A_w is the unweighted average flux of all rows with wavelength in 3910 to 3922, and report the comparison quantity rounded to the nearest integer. 23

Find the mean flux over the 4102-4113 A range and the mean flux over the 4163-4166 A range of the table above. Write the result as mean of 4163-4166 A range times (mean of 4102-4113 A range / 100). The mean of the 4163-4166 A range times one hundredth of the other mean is 4.0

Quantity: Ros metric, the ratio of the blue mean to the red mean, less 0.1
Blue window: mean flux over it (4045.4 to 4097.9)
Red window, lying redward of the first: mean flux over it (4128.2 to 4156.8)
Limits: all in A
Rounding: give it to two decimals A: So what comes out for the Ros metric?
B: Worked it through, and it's 0.93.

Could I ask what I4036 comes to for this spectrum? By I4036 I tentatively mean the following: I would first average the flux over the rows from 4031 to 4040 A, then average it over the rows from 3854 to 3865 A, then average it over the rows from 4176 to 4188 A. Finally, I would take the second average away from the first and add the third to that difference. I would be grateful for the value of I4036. 12.0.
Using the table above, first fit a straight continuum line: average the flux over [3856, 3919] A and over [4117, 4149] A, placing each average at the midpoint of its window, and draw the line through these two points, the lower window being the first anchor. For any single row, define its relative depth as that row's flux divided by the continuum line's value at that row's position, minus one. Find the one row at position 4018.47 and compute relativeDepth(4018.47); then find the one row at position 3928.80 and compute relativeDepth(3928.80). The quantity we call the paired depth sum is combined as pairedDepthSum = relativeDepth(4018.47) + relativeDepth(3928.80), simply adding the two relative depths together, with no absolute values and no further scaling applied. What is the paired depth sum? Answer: -0.25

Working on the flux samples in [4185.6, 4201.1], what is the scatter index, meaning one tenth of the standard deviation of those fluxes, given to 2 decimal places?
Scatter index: 0.05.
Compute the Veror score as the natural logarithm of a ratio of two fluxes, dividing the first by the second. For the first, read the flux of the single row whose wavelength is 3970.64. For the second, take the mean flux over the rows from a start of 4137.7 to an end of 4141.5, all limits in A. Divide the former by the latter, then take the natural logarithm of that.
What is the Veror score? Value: 0.17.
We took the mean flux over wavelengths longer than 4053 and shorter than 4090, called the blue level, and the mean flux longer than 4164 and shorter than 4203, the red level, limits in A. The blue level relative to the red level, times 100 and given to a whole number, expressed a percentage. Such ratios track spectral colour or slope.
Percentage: 113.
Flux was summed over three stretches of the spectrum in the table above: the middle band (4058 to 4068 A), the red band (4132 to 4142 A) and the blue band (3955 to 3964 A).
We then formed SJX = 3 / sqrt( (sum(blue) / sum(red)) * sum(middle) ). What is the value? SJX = 0.289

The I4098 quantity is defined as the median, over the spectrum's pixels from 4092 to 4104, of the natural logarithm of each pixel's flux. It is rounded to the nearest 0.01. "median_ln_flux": 3.08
